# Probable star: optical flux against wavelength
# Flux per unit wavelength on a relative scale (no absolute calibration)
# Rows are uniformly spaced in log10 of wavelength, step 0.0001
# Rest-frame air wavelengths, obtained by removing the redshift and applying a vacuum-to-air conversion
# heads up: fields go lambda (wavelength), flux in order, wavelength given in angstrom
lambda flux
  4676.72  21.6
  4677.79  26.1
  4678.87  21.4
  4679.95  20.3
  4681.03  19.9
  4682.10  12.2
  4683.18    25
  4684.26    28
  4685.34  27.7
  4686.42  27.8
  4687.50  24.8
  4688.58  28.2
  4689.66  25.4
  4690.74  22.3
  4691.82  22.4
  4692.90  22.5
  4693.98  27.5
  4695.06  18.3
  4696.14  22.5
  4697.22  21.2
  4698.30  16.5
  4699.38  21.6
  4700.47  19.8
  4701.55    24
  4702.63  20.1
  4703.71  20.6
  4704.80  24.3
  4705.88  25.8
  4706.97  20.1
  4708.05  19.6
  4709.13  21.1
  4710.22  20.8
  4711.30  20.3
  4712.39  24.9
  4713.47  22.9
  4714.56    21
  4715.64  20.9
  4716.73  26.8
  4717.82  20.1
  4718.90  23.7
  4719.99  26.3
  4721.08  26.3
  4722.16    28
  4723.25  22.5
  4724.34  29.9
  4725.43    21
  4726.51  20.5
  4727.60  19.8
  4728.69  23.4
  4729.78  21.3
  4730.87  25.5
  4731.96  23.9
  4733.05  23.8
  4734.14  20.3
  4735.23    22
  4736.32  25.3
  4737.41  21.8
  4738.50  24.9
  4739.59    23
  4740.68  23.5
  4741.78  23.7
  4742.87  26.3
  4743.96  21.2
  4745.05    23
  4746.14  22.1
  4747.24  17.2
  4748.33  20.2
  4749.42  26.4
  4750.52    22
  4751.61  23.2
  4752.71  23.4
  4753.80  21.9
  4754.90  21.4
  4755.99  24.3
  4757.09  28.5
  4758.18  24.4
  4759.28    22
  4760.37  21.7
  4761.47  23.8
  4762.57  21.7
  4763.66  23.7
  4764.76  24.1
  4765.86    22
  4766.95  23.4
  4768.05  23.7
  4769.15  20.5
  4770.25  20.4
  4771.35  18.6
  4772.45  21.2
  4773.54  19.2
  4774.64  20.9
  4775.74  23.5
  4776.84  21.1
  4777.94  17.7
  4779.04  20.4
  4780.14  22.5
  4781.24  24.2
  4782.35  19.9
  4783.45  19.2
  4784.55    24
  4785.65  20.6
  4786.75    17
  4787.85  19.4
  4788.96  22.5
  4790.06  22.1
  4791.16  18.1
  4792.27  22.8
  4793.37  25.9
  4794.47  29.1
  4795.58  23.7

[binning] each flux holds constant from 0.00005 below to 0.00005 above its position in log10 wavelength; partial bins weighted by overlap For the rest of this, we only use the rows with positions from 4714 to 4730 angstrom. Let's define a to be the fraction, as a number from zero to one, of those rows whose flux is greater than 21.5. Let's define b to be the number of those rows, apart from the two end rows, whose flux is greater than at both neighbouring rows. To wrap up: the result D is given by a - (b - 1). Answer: -2.5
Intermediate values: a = 0.5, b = 4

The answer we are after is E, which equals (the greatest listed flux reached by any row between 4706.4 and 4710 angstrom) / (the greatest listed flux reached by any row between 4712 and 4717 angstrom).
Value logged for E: 0.79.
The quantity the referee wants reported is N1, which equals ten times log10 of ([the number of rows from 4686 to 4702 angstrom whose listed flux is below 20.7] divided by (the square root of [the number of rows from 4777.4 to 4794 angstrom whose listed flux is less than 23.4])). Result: -0.6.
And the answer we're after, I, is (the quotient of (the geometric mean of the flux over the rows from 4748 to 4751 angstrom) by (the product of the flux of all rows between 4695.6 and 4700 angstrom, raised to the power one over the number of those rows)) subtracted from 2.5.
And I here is 1.38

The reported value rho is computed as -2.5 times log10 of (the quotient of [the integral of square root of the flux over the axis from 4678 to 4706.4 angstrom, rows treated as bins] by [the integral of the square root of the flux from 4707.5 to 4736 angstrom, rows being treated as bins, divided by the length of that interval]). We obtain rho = -3.63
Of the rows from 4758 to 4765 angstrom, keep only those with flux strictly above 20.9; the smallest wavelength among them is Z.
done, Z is 4758.18 angstrom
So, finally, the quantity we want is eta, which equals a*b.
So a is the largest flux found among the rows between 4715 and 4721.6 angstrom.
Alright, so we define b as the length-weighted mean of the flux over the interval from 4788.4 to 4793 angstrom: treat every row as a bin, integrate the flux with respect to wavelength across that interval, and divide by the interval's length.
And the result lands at 577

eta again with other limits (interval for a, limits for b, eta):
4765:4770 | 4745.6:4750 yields 508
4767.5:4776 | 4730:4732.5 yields 575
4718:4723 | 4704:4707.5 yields 648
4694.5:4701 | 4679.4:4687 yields 517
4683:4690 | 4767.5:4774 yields 582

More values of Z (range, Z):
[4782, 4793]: 4784.55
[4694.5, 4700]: 4696.14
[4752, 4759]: 4752.71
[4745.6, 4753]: 4746.14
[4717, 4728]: 4718.90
